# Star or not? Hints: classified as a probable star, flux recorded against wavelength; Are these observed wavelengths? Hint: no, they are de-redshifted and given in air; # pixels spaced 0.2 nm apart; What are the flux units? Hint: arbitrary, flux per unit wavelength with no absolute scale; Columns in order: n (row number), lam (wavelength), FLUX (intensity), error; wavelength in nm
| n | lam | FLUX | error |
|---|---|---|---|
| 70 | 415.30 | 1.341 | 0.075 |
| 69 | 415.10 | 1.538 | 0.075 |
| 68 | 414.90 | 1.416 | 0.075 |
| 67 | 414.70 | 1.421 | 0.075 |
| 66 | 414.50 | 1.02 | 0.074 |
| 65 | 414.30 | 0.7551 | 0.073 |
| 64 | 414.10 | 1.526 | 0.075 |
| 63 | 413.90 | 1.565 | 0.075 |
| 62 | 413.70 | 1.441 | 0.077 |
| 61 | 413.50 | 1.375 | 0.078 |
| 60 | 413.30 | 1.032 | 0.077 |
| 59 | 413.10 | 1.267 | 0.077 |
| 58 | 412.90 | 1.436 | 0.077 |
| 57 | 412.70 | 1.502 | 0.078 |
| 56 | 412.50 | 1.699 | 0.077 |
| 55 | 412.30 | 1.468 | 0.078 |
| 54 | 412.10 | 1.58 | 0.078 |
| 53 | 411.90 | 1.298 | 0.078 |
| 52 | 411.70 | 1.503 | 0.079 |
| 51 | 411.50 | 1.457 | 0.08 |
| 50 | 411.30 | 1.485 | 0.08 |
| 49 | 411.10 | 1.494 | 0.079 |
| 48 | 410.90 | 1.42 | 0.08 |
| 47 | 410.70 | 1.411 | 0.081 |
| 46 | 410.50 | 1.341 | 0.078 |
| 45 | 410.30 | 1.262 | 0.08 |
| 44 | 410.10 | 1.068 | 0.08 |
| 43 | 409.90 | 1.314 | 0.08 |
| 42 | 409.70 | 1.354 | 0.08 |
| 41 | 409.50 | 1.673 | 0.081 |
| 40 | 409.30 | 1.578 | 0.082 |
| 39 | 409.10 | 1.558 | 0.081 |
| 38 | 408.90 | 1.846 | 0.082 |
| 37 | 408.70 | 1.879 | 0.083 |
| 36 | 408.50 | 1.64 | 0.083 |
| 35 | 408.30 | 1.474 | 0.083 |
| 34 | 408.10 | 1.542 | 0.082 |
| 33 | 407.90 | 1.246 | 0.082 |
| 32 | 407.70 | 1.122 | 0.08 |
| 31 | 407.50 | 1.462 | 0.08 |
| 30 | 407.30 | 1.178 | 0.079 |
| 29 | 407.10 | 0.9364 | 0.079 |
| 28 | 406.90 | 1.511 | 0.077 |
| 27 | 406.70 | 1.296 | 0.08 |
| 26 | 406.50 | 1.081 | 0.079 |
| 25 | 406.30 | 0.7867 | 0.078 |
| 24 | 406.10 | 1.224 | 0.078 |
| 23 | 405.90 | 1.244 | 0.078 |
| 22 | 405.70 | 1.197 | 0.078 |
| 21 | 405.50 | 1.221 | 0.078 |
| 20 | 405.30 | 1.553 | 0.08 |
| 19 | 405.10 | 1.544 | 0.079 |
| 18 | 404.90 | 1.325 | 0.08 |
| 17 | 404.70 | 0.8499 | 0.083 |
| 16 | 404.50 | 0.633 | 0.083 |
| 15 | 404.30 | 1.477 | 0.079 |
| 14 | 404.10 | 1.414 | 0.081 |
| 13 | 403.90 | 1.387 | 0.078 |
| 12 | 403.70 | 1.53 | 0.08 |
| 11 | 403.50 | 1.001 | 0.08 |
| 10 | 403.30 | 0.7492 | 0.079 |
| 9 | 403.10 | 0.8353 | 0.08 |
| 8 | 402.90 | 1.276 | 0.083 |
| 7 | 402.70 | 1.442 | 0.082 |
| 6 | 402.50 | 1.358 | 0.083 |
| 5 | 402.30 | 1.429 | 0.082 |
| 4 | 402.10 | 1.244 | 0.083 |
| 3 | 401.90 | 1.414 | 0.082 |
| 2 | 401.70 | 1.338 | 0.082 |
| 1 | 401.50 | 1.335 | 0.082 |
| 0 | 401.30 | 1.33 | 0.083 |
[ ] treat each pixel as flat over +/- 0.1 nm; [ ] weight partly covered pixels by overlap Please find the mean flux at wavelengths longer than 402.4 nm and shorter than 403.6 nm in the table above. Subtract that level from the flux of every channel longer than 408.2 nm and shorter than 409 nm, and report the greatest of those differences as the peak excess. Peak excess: 0.77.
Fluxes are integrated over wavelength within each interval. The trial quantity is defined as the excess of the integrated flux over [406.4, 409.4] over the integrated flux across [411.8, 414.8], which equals 0.19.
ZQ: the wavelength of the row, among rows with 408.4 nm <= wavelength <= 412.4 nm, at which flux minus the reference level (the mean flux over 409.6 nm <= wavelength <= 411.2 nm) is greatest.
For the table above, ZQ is 408.70 nm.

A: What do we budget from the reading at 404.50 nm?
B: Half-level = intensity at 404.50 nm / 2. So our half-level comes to 0.3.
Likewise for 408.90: 0.9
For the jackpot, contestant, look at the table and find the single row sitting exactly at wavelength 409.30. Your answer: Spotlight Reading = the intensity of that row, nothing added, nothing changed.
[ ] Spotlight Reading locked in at 1.578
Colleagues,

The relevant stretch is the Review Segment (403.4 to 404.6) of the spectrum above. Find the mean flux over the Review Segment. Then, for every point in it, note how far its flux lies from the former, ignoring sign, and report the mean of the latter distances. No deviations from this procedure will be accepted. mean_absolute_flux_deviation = 0.282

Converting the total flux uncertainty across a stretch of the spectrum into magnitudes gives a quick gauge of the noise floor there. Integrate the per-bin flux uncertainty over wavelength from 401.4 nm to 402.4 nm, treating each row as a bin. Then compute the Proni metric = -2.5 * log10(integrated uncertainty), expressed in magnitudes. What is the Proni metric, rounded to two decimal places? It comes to 2.71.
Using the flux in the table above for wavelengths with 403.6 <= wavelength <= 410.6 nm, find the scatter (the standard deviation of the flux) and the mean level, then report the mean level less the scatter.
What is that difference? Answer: 1.06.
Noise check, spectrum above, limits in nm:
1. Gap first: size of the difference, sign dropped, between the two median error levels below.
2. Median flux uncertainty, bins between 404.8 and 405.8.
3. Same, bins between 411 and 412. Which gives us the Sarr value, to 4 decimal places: 0.0000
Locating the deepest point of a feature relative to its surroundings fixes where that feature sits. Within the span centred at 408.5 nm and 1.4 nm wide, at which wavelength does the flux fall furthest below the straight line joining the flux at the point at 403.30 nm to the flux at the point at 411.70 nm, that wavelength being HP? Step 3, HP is 407.90 nm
